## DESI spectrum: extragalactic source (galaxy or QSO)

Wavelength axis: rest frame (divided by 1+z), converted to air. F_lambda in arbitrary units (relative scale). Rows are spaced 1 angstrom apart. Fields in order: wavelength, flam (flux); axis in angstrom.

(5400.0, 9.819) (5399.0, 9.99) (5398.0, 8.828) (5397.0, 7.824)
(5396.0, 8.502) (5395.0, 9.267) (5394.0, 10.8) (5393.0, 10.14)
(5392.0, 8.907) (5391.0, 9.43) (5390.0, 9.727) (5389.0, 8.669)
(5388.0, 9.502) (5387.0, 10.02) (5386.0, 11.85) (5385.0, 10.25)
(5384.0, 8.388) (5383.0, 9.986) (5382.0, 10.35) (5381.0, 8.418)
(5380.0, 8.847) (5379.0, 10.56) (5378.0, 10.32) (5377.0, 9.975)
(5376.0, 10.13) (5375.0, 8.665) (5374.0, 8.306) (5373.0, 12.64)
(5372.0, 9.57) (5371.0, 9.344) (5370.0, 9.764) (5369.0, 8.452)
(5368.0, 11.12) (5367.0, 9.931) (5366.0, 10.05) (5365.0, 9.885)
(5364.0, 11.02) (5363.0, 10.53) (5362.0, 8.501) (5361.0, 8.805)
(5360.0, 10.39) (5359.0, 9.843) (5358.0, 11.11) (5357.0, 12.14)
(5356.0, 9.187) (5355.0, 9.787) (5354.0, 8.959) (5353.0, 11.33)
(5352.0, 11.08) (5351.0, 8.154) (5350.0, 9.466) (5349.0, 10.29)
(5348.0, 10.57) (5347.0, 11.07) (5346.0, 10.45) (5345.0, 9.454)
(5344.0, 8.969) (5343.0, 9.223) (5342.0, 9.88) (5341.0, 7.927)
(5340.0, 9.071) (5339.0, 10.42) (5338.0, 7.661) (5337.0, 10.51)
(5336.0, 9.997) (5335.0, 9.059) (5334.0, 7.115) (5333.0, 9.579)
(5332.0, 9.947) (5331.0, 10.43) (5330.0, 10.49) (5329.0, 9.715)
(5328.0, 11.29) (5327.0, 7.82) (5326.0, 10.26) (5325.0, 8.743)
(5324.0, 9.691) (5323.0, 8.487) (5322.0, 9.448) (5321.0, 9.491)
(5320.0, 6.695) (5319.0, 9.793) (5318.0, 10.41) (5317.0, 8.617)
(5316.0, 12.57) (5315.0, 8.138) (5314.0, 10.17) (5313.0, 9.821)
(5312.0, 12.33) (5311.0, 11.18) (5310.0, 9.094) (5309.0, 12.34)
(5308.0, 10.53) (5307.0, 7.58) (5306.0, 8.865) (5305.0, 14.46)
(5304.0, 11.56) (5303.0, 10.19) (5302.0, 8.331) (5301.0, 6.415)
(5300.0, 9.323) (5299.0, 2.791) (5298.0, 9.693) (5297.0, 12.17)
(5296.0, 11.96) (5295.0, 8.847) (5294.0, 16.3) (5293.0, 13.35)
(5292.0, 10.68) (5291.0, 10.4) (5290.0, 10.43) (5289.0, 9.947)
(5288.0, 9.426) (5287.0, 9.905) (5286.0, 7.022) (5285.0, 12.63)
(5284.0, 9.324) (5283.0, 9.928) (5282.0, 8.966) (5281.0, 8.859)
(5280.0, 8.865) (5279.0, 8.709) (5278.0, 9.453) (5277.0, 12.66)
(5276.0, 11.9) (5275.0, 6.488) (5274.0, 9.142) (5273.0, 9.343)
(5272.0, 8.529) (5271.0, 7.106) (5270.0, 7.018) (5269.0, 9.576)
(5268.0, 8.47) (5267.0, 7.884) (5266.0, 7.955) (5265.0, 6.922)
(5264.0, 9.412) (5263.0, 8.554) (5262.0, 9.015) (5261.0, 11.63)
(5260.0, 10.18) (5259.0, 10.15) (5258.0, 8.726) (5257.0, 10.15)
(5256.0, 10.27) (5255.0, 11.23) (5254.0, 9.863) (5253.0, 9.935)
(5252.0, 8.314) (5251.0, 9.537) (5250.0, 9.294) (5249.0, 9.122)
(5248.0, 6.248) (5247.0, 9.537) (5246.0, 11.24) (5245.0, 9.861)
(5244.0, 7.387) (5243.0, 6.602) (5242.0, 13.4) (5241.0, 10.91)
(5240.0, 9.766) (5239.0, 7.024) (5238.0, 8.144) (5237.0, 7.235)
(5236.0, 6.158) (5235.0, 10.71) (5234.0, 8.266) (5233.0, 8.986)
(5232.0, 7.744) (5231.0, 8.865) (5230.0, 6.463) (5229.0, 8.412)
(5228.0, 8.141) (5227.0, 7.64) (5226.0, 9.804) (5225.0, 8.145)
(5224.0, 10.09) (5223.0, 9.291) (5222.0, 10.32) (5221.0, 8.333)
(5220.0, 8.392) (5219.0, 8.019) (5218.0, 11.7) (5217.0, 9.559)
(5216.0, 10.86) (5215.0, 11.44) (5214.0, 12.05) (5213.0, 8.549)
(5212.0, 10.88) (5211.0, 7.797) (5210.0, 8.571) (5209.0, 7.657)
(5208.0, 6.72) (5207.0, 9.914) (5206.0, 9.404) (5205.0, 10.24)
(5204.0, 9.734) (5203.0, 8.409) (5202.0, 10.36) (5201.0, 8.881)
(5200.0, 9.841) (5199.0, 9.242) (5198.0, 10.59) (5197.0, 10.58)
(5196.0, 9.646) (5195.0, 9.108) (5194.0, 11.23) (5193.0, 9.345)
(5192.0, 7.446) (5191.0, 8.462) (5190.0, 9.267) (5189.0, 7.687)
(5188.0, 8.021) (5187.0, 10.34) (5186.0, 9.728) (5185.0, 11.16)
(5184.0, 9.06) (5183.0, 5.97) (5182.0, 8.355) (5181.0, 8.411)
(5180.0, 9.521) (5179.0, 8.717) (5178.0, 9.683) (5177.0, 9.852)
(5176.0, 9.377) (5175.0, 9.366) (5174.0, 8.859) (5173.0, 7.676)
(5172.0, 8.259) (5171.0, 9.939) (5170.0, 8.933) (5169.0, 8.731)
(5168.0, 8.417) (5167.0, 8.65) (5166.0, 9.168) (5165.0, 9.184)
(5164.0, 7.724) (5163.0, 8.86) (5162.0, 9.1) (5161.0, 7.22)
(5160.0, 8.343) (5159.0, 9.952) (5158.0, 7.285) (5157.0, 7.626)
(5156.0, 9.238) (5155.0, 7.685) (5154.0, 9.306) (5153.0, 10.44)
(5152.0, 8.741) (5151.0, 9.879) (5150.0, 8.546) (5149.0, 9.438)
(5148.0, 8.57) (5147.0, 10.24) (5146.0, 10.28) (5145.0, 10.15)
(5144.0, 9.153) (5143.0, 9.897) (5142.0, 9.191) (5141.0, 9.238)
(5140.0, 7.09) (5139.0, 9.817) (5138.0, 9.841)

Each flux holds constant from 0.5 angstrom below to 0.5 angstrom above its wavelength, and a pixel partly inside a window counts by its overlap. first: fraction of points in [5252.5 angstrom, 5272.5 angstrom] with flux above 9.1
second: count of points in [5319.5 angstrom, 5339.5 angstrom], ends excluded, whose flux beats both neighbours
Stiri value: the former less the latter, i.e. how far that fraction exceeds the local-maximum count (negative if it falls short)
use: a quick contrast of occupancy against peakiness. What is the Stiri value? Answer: -5.5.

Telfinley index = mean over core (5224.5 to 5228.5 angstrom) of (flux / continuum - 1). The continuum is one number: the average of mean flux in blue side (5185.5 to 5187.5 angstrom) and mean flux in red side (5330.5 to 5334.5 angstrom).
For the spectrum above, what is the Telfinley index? -0.13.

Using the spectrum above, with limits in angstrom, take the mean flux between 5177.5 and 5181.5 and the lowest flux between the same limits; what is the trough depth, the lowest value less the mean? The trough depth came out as -0.7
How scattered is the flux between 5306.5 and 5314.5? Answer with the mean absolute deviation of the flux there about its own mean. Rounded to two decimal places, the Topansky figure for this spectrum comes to 1.21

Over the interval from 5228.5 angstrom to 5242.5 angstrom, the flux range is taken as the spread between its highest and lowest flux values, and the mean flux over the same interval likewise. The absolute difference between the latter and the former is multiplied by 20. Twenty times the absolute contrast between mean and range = 30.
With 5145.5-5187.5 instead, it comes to 75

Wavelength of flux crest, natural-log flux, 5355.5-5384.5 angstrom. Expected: 5373.0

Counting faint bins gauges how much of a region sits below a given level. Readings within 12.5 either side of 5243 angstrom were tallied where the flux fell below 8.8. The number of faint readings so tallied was 10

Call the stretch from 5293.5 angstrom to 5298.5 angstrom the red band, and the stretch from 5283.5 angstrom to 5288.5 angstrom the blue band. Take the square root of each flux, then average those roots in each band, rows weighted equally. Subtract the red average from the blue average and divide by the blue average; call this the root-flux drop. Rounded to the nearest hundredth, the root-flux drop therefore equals -0.10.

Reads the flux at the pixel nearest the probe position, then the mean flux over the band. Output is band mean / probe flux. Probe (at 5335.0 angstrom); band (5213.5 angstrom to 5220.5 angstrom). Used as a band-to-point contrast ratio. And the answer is 1.14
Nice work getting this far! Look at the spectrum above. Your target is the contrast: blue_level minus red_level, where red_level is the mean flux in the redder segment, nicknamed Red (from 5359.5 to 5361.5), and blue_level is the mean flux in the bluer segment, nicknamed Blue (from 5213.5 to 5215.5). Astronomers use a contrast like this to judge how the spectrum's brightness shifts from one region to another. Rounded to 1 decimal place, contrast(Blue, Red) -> 2.1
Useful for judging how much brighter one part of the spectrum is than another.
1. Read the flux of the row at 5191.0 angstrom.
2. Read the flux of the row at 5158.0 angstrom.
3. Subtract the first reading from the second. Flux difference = -1.2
